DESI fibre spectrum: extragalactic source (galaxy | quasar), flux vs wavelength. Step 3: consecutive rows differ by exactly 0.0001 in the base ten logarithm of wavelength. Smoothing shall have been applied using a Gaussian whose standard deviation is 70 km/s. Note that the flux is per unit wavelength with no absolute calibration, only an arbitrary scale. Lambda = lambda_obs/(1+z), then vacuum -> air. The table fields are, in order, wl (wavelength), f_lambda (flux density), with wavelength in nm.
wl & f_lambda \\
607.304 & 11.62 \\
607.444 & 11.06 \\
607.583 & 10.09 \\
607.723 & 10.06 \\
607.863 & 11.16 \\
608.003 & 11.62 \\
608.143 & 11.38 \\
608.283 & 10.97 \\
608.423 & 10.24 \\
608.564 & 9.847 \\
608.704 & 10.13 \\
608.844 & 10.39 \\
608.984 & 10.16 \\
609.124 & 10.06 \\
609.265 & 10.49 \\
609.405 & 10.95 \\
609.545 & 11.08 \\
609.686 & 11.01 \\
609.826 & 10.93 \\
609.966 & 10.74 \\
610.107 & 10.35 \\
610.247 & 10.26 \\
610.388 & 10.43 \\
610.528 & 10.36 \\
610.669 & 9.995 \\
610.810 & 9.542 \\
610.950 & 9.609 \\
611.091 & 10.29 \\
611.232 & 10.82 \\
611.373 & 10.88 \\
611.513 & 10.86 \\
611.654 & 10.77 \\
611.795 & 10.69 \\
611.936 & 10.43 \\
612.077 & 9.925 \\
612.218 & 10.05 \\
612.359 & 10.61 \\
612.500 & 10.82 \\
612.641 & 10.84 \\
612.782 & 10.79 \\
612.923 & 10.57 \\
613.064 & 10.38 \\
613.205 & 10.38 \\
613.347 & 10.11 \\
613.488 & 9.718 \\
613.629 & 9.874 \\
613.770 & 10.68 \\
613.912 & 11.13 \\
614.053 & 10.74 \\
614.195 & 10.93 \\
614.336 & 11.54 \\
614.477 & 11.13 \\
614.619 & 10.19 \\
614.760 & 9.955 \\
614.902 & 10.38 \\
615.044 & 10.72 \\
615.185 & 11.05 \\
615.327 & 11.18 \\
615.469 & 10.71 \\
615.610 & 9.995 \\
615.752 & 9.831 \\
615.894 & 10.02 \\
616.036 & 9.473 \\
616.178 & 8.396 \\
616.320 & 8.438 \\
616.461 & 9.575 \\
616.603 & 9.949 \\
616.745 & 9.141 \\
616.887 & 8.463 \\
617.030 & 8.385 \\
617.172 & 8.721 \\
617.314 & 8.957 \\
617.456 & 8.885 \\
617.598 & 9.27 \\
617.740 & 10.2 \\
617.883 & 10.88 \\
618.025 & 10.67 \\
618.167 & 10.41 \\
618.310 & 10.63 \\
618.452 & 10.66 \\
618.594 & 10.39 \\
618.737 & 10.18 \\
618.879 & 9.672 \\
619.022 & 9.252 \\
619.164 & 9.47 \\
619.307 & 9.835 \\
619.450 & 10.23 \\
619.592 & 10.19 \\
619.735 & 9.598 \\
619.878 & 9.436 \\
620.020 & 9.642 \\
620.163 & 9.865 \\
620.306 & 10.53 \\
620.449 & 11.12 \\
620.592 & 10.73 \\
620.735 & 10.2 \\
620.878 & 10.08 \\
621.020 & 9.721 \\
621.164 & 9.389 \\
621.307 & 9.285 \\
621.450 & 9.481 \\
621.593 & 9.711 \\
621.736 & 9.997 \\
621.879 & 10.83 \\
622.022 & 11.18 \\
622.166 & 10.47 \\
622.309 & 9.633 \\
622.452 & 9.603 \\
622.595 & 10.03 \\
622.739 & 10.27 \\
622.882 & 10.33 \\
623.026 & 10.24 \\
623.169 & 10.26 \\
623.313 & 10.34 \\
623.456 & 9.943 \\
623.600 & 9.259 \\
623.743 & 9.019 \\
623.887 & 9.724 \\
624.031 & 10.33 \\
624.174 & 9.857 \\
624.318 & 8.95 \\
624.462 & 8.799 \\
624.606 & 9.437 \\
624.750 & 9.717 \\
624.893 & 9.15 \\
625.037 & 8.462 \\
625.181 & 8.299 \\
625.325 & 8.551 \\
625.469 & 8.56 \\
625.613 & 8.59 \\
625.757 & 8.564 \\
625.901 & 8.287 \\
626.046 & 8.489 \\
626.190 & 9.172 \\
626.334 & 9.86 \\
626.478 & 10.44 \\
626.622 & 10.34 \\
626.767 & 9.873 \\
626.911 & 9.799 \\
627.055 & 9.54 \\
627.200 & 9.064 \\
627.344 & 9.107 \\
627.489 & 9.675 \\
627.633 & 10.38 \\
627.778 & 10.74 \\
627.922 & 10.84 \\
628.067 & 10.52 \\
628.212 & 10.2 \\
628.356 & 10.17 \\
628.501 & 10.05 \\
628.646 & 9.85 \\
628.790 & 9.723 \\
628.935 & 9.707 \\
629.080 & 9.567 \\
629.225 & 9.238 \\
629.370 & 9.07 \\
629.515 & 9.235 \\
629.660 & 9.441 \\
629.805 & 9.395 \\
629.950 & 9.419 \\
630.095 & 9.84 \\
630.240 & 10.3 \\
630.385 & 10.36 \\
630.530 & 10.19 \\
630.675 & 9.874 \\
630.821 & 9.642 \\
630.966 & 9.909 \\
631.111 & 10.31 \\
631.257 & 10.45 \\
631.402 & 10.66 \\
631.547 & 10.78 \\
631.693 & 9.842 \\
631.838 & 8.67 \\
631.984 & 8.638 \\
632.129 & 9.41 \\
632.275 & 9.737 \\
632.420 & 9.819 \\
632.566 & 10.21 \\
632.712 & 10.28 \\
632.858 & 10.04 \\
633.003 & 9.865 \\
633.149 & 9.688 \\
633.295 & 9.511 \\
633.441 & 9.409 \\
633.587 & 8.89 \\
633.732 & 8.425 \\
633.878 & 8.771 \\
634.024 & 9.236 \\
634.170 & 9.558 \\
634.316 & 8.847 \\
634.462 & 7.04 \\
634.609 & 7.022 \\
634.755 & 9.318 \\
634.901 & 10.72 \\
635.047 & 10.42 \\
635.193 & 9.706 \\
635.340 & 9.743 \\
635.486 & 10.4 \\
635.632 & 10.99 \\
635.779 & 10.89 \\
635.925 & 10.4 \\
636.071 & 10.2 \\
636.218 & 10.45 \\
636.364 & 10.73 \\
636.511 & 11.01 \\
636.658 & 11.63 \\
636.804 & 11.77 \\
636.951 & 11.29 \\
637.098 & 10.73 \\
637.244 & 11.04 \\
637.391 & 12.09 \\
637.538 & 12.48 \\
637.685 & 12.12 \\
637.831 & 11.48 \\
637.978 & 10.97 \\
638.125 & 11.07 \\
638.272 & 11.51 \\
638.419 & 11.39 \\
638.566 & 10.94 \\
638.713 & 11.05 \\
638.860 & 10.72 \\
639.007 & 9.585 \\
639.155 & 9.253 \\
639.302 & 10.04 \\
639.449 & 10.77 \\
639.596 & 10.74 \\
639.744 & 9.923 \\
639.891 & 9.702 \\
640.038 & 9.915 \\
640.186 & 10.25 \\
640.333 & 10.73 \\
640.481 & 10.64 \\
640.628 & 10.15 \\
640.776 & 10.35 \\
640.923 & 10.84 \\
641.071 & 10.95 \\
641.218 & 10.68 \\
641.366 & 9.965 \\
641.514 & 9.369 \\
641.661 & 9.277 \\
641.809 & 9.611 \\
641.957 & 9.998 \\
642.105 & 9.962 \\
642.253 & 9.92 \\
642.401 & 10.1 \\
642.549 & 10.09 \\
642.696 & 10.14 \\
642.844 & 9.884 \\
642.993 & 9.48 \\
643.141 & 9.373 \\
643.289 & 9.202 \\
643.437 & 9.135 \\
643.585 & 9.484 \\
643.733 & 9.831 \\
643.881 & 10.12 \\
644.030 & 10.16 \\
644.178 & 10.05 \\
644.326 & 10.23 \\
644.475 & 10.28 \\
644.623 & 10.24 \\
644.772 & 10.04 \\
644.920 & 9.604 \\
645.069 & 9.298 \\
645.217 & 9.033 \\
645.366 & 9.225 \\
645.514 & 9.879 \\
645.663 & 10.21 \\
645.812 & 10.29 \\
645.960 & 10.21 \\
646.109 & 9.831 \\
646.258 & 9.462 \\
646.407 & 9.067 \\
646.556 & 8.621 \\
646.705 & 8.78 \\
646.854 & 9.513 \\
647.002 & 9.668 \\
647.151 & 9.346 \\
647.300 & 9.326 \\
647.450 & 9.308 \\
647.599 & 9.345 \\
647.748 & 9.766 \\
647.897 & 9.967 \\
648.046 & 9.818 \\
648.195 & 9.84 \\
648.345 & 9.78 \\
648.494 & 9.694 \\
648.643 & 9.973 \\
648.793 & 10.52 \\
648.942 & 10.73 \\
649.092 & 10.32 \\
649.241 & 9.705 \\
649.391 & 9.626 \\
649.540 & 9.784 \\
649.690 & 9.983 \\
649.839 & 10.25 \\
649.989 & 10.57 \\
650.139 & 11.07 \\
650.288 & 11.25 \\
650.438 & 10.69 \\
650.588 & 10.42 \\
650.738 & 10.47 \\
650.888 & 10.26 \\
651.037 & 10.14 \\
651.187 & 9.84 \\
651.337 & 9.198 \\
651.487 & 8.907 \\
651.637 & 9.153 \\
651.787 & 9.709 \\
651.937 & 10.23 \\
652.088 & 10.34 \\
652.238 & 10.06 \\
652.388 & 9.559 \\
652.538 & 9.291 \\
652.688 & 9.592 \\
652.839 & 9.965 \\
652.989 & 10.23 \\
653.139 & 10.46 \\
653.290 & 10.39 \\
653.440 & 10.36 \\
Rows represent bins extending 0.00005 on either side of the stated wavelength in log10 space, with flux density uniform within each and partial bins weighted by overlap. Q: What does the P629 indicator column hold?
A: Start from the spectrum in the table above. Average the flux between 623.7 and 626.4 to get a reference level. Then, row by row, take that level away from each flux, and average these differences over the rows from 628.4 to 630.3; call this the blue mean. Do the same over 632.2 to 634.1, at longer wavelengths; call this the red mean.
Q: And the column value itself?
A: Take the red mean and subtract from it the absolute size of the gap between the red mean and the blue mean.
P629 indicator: 0.41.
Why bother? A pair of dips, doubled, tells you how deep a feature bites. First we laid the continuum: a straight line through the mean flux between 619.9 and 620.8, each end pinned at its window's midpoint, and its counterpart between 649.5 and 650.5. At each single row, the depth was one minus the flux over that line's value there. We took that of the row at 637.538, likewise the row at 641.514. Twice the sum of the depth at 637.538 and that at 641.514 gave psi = -0.18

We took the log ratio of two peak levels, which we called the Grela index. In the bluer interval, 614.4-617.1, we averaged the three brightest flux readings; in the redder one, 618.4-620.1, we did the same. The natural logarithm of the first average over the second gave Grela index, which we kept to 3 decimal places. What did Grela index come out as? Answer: 0.064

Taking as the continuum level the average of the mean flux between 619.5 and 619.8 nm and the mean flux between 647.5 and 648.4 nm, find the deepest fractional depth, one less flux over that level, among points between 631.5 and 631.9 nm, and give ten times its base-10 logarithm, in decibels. -9.3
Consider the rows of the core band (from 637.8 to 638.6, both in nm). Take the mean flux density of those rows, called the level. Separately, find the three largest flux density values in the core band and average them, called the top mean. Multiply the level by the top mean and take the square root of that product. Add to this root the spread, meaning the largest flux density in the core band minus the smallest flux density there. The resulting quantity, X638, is 11.9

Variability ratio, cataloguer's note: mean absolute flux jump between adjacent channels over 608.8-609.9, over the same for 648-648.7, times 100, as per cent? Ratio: 192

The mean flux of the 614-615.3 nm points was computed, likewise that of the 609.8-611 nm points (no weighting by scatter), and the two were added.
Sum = 21.0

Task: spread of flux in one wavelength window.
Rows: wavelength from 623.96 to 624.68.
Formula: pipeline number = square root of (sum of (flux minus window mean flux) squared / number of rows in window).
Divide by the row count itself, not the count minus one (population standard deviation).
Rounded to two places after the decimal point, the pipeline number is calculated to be 0.57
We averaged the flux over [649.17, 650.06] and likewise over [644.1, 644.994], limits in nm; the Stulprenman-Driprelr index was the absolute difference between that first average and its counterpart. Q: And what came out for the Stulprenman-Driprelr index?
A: 0.09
